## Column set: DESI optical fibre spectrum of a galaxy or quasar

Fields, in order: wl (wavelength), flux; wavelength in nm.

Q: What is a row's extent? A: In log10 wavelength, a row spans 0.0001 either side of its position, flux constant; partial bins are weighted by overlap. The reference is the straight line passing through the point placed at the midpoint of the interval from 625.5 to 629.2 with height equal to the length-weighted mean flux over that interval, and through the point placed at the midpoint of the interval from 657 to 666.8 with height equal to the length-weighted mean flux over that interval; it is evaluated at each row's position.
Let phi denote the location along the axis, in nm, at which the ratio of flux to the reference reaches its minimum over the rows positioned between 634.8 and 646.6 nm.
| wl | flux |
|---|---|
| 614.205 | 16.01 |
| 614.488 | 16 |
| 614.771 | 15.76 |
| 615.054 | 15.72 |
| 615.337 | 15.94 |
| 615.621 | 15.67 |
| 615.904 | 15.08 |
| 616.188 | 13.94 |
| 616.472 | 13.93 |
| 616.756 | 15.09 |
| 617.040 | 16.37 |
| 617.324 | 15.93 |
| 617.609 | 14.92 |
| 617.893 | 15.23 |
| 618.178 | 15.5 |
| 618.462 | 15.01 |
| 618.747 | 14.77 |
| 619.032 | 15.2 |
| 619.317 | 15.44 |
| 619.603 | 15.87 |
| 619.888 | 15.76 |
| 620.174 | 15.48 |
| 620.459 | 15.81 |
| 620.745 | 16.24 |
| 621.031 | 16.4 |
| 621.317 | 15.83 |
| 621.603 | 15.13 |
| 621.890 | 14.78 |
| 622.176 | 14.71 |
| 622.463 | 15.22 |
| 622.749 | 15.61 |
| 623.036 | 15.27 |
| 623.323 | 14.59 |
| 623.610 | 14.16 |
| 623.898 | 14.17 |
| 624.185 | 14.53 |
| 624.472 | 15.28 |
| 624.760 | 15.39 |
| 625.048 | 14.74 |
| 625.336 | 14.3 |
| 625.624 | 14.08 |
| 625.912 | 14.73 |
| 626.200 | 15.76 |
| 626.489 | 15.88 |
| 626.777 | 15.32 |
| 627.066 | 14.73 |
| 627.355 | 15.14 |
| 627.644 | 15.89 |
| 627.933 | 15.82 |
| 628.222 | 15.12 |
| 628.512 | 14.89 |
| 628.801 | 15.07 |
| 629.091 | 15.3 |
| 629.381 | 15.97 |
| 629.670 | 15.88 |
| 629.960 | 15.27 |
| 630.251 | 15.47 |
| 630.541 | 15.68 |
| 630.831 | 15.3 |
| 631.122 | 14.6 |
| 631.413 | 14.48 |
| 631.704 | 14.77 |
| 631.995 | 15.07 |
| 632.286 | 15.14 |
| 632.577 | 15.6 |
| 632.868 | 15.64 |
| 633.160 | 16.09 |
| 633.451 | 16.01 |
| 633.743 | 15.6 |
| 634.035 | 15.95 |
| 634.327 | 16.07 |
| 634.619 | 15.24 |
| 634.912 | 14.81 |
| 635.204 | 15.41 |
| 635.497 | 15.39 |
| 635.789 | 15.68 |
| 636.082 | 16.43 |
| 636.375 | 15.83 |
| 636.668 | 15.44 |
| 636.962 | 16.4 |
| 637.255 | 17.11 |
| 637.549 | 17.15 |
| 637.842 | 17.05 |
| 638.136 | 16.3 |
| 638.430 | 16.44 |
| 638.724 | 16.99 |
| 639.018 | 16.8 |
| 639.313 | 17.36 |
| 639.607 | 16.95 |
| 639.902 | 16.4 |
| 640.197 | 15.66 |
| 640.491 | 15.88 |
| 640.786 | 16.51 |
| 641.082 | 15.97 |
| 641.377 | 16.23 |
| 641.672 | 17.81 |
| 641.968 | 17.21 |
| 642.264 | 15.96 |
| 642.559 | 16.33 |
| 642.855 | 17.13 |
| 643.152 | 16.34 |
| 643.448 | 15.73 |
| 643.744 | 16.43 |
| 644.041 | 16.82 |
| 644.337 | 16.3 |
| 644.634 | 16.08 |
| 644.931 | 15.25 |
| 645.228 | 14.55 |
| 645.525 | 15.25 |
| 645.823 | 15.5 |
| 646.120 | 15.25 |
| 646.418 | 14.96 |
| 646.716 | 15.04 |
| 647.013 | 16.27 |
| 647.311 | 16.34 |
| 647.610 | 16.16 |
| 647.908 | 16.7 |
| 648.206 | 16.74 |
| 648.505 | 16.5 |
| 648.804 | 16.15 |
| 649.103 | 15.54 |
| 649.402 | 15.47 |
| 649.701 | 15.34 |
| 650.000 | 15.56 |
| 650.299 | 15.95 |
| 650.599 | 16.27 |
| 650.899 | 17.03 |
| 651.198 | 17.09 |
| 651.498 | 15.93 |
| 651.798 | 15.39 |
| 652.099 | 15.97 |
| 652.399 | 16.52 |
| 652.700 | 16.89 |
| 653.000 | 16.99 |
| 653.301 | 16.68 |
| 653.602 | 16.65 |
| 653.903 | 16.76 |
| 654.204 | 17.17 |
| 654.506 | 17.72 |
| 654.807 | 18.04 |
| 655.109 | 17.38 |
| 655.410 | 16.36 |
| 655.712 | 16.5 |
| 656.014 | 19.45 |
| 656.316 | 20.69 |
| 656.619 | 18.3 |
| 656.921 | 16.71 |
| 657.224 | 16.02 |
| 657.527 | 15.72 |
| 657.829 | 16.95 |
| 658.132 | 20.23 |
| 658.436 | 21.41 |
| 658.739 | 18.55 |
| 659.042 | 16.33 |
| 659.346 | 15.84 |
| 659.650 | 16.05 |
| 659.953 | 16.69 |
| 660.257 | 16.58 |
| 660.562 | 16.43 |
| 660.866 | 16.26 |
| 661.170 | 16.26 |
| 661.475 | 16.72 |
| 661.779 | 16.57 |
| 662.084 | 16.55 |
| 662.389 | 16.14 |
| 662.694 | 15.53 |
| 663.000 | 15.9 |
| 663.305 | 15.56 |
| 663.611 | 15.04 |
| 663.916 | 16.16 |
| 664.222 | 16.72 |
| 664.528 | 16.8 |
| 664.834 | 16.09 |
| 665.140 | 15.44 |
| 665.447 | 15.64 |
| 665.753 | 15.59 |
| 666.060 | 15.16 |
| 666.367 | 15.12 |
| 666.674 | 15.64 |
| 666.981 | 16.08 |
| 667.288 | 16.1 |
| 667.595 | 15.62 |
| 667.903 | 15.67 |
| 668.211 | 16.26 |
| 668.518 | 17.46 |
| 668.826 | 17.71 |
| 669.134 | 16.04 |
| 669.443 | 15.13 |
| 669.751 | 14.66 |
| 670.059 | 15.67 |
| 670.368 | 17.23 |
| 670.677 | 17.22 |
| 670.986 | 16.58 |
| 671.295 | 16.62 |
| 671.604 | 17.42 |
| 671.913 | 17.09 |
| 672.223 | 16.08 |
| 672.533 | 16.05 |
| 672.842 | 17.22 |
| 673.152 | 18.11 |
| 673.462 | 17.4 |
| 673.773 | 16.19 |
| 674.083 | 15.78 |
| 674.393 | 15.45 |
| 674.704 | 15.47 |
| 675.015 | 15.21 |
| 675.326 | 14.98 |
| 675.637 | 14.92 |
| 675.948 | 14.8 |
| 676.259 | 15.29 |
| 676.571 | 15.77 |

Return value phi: 645.228 nm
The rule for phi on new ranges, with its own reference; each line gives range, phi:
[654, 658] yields 657.527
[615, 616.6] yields 616.472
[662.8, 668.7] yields 666.367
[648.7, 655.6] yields 651.798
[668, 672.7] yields 669.751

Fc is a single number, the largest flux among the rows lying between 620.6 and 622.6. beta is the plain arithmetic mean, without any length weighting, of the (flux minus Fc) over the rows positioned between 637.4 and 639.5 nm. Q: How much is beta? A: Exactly 0.47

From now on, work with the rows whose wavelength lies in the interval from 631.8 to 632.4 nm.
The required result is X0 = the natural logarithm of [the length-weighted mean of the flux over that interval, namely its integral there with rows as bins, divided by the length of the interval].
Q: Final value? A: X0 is 2.713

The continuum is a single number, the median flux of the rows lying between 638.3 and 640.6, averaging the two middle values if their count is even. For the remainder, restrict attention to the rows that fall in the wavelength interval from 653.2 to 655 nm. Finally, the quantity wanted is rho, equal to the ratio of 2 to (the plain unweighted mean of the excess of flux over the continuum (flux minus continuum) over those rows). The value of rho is 4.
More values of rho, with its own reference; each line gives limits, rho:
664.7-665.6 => -2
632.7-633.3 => -3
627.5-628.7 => -2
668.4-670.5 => -6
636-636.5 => -4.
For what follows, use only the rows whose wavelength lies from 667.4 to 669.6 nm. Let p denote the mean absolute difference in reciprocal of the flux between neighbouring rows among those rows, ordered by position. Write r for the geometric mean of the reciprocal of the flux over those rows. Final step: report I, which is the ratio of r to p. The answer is 21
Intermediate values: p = 0.0029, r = 0.0616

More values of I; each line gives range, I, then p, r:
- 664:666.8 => 47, 0.0013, 0.0633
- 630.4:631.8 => 40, 0.0017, 0.0668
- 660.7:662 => 82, 0.0007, 0.0608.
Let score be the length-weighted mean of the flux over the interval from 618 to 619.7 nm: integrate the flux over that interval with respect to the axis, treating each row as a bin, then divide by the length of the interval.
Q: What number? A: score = 15.3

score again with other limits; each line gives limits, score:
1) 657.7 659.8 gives 17.9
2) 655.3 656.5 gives 18.3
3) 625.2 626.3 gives 14.7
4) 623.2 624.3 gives 14.4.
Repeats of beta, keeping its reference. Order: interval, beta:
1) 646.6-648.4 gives -0.19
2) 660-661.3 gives -0.02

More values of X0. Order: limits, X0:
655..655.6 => 2.823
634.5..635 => 2.709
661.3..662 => 2.811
